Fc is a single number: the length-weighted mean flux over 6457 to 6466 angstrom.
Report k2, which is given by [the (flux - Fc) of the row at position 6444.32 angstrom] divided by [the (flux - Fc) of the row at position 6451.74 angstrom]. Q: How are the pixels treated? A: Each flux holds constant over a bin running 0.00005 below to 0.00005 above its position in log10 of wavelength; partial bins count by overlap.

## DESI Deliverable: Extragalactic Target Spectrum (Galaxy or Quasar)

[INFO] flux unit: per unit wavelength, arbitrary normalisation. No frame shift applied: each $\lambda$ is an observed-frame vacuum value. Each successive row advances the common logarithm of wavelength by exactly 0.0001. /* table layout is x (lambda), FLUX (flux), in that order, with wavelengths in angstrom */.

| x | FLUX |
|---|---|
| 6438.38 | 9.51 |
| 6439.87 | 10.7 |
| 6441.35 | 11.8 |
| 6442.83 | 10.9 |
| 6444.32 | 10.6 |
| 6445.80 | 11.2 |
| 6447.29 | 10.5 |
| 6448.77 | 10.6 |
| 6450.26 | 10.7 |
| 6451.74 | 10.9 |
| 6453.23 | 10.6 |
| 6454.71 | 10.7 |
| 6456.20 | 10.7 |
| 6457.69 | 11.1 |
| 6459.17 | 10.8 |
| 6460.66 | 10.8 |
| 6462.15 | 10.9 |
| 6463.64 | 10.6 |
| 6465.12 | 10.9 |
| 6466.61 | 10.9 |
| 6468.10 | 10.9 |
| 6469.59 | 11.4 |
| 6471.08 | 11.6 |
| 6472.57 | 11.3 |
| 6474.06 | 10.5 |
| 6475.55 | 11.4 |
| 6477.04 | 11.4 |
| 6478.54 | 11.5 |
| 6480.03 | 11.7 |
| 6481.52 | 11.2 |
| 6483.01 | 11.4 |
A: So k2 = -6.3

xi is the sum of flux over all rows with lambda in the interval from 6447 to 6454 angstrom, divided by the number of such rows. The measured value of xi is 10.7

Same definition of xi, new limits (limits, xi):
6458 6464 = 10.8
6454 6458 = 10.8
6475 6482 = 11.4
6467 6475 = 11.1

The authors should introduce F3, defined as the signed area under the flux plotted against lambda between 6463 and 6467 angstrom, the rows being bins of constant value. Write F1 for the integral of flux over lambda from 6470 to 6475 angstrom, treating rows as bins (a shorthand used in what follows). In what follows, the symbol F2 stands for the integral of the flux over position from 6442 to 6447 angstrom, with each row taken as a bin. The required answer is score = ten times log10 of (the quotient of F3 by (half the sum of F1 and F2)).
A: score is -1.0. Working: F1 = 56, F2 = 54.4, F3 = 43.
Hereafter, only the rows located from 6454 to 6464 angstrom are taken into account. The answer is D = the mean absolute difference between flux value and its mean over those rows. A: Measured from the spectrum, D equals 0.11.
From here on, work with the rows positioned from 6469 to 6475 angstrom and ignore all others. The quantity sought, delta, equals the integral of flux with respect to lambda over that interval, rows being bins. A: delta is 67.2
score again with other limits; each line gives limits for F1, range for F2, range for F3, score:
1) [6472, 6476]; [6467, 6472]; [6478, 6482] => -0.4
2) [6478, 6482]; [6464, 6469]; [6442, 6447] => 0.3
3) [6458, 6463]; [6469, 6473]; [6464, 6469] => 0.4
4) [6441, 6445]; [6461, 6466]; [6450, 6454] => -0.6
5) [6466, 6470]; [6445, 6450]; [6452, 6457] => 0.4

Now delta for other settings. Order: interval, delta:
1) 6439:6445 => 65.8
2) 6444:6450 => 64.4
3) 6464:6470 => 65.9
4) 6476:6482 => 68.7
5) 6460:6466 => 64.8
